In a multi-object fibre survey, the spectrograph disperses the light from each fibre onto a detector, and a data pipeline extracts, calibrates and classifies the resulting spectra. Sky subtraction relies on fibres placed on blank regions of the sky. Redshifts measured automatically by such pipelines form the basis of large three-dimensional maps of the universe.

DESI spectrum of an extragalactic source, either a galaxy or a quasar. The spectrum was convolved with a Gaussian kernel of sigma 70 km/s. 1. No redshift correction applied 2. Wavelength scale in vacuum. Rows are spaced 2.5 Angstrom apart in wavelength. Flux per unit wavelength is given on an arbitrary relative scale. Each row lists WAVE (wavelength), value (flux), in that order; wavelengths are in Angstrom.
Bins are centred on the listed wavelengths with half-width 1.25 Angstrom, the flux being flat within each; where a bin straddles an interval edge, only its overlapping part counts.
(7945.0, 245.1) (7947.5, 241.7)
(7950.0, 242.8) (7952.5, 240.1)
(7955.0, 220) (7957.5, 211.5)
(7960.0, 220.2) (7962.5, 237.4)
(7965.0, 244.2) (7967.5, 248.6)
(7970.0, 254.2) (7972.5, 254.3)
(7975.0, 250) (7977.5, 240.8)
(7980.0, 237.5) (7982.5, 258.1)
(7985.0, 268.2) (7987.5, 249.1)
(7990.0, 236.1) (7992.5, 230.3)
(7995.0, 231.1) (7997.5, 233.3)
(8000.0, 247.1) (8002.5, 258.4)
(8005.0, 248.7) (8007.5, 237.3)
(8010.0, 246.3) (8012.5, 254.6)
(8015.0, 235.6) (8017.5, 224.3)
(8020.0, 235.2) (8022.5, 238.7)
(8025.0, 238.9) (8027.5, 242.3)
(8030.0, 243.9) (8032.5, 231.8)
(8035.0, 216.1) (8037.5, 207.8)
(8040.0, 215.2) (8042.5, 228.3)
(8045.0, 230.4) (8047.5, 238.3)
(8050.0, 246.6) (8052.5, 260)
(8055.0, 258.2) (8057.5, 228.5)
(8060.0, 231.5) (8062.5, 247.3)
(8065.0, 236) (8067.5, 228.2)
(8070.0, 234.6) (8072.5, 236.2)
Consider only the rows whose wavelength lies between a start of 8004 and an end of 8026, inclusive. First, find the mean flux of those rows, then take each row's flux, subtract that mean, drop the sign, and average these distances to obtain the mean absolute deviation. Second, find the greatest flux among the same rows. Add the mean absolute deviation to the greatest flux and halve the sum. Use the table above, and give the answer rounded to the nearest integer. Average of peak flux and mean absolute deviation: 131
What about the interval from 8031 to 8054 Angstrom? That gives 136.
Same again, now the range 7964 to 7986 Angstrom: 138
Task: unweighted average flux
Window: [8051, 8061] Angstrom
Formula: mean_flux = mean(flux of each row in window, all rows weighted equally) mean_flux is 245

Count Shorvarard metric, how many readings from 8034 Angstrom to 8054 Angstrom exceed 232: 3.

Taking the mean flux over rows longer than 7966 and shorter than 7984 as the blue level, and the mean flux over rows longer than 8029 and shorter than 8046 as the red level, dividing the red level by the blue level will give 0.90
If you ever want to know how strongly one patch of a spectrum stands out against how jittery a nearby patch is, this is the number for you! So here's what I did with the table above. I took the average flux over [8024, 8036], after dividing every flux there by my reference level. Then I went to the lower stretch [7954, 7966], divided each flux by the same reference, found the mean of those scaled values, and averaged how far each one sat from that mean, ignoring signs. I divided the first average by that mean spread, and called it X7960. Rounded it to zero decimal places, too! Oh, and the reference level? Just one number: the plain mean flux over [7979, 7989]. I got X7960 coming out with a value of 21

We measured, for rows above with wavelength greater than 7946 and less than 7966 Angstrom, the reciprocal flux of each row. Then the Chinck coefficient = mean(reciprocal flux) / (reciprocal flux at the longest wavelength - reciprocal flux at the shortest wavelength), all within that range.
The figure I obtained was -102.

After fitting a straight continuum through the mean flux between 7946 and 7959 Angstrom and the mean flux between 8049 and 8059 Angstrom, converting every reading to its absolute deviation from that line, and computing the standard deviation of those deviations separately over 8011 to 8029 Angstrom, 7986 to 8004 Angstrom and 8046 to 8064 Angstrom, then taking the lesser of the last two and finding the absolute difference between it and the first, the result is 0.2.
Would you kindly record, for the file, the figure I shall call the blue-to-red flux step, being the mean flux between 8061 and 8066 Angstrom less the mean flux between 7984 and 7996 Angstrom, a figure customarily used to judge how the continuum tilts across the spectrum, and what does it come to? -1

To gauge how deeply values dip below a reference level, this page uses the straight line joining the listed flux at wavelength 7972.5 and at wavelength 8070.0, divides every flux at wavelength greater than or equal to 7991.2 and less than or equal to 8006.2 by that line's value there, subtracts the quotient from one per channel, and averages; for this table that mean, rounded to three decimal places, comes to 0.030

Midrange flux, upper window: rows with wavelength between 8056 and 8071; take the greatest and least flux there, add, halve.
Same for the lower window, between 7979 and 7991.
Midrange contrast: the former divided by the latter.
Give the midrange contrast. 0.94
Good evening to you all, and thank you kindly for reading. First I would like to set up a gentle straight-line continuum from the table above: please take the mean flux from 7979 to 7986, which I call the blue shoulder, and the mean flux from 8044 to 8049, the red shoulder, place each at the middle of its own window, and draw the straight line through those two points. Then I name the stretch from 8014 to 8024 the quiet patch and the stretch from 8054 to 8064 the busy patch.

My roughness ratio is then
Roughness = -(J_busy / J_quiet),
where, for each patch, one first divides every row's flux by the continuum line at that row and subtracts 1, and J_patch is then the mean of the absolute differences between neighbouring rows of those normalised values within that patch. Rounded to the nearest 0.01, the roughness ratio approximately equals -1.96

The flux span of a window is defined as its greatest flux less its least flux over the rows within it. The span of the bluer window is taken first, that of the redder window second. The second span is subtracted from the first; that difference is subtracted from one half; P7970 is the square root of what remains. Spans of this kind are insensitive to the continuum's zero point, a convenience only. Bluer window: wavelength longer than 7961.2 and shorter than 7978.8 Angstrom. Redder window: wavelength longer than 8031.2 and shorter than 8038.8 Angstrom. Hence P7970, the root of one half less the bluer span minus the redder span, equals 2.8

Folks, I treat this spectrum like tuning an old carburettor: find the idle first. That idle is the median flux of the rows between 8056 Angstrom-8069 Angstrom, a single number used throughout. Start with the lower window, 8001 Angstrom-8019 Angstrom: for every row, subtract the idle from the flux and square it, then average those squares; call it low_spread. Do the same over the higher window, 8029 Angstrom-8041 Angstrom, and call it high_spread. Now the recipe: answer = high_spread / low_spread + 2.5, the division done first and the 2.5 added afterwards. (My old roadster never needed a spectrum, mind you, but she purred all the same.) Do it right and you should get 3.4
